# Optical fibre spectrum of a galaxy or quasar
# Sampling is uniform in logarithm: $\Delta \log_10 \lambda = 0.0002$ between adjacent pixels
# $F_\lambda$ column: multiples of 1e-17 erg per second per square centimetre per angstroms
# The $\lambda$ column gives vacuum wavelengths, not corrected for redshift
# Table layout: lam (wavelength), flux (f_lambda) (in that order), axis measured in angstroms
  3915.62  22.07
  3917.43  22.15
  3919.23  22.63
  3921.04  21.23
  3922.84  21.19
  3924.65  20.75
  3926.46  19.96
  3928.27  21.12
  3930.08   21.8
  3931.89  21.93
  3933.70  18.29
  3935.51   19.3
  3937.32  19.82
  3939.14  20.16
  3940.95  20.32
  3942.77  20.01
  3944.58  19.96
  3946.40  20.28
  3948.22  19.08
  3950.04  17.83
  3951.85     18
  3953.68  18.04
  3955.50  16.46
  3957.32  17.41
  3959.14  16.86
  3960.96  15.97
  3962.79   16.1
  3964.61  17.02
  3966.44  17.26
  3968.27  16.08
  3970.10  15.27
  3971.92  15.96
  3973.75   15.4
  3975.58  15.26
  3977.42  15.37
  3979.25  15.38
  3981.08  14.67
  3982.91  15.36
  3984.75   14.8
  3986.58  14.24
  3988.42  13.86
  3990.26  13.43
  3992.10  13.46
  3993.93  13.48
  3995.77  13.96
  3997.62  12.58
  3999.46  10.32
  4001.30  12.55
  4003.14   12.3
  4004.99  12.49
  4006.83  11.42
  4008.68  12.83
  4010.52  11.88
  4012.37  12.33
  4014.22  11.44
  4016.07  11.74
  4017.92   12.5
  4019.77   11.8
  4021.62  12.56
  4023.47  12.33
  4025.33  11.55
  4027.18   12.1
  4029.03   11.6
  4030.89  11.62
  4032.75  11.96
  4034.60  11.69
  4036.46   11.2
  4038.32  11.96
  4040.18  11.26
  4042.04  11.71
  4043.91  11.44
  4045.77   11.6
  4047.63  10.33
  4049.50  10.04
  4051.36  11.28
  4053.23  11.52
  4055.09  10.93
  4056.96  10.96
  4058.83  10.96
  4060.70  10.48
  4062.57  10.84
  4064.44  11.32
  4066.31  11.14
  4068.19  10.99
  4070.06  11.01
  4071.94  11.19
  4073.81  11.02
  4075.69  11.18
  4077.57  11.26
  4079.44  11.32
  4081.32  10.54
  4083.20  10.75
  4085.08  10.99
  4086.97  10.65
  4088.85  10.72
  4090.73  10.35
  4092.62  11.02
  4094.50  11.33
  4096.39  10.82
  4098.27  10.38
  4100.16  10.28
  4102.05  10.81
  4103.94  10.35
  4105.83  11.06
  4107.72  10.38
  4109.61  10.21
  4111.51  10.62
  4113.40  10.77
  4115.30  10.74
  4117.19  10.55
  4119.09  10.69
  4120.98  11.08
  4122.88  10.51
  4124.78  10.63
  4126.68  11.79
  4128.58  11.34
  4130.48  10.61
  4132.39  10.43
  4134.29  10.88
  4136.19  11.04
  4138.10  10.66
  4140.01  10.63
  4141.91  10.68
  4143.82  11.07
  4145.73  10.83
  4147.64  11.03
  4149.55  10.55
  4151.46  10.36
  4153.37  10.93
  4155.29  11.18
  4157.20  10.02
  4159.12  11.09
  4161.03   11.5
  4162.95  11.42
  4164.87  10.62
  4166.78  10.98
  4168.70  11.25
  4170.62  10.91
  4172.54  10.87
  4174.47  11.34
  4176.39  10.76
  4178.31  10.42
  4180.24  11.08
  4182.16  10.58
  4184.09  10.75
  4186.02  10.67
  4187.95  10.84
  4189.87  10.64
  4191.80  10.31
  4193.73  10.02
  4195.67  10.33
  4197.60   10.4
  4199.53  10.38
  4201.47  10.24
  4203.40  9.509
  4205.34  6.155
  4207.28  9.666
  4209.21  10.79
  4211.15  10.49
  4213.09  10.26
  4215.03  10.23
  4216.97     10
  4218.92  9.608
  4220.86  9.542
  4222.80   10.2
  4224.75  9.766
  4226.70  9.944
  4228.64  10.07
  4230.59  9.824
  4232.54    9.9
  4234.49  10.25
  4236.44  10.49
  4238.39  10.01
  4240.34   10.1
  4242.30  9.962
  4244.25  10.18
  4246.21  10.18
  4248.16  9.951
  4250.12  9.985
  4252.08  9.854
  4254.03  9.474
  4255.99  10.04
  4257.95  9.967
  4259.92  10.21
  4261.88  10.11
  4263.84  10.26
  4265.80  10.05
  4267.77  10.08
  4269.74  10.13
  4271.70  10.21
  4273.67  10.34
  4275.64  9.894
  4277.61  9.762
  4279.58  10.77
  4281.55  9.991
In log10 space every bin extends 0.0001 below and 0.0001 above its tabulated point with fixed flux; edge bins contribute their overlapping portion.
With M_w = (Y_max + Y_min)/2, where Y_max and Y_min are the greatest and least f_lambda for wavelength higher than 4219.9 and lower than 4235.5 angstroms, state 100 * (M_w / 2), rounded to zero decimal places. 495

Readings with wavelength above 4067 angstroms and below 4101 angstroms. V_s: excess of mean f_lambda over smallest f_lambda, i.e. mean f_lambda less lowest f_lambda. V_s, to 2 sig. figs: 0.60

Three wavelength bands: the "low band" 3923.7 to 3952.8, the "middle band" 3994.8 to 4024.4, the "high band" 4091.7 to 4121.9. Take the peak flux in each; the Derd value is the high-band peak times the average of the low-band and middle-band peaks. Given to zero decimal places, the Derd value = 203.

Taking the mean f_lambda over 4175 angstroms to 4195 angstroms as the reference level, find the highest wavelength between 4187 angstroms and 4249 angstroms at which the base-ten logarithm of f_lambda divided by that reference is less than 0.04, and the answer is 4248.16 angstroms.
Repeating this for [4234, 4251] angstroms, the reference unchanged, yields 4250.12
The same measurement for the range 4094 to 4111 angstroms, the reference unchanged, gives 4109.61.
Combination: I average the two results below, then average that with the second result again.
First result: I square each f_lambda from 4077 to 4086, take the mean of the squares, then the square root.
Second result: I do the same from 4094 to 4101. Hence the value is 10.8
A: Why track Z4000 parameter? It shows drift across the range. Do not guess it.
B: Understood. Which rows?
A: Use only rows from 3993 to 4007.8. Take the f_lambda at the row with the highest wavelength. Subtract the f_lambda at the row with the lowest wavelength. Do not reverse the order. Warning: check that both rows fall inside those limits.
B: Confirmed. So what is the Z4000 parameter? -2.1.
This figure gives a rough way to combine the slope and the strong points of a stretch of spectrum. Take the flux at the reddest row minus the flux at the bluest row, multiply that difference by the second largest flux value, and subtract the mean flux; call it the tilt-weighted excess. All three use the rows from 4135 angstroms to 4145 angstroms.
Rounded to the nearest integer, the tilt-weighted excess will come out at -10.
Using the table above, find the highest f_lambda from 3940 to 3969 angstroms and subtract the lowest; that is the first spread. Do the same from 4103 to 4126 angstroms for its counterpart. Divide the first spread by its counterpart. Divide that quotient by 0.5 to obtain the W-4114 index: 10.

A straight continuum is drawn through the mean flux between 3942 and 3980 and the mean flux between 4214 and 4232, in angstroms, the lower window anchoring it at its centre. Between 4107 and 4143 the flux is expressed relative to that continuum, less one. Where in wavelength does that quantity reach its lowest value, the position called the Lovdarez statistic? 4109.61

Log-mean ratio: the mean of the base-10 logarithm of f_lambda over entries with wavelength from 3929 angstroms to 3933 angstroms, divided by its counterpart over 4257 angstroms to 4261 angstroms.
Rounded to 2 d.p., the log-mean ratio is 1.33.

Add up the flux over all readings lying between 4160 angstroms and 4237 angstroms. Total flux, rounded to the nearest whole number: 413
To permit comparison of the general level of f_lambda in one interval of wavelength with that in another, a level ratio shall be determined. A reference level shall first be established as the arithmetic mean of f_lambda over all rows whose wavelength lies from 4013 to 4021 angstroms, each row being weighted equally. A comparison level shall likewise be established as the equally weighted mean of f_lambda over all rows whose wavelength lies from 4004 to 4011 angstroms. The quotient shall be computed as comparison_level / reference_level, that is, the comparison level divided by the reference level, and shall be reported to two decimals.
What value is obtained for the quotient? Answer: 1.02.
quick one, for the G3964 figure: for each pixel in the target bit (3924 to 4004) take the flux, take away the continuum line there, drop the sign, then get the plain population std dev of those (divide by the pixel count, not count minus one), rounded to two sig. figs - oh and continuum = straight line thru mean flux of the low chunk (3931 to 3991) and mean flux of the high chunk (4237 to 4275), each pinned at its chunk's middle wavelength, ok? 1.2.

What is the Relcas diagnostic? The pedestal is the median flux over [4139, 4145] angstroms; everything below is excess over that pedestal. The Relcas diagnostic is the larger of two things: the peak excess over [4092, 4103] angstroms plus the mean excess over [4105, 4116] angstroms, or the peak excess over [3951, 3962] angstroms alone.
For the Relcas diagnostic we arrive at 7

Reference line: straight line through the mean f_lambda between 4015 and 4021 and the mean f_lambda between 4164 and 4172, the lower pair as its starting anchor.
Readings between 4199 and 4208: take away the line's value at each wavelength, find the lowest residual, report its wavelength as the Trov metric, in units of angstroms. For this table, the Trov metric 4205.34 angstroms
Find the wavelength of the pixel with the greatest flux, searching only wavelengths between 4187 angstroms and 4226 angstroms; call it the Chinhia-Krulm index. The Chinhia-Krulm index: 4187.95 angstroms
